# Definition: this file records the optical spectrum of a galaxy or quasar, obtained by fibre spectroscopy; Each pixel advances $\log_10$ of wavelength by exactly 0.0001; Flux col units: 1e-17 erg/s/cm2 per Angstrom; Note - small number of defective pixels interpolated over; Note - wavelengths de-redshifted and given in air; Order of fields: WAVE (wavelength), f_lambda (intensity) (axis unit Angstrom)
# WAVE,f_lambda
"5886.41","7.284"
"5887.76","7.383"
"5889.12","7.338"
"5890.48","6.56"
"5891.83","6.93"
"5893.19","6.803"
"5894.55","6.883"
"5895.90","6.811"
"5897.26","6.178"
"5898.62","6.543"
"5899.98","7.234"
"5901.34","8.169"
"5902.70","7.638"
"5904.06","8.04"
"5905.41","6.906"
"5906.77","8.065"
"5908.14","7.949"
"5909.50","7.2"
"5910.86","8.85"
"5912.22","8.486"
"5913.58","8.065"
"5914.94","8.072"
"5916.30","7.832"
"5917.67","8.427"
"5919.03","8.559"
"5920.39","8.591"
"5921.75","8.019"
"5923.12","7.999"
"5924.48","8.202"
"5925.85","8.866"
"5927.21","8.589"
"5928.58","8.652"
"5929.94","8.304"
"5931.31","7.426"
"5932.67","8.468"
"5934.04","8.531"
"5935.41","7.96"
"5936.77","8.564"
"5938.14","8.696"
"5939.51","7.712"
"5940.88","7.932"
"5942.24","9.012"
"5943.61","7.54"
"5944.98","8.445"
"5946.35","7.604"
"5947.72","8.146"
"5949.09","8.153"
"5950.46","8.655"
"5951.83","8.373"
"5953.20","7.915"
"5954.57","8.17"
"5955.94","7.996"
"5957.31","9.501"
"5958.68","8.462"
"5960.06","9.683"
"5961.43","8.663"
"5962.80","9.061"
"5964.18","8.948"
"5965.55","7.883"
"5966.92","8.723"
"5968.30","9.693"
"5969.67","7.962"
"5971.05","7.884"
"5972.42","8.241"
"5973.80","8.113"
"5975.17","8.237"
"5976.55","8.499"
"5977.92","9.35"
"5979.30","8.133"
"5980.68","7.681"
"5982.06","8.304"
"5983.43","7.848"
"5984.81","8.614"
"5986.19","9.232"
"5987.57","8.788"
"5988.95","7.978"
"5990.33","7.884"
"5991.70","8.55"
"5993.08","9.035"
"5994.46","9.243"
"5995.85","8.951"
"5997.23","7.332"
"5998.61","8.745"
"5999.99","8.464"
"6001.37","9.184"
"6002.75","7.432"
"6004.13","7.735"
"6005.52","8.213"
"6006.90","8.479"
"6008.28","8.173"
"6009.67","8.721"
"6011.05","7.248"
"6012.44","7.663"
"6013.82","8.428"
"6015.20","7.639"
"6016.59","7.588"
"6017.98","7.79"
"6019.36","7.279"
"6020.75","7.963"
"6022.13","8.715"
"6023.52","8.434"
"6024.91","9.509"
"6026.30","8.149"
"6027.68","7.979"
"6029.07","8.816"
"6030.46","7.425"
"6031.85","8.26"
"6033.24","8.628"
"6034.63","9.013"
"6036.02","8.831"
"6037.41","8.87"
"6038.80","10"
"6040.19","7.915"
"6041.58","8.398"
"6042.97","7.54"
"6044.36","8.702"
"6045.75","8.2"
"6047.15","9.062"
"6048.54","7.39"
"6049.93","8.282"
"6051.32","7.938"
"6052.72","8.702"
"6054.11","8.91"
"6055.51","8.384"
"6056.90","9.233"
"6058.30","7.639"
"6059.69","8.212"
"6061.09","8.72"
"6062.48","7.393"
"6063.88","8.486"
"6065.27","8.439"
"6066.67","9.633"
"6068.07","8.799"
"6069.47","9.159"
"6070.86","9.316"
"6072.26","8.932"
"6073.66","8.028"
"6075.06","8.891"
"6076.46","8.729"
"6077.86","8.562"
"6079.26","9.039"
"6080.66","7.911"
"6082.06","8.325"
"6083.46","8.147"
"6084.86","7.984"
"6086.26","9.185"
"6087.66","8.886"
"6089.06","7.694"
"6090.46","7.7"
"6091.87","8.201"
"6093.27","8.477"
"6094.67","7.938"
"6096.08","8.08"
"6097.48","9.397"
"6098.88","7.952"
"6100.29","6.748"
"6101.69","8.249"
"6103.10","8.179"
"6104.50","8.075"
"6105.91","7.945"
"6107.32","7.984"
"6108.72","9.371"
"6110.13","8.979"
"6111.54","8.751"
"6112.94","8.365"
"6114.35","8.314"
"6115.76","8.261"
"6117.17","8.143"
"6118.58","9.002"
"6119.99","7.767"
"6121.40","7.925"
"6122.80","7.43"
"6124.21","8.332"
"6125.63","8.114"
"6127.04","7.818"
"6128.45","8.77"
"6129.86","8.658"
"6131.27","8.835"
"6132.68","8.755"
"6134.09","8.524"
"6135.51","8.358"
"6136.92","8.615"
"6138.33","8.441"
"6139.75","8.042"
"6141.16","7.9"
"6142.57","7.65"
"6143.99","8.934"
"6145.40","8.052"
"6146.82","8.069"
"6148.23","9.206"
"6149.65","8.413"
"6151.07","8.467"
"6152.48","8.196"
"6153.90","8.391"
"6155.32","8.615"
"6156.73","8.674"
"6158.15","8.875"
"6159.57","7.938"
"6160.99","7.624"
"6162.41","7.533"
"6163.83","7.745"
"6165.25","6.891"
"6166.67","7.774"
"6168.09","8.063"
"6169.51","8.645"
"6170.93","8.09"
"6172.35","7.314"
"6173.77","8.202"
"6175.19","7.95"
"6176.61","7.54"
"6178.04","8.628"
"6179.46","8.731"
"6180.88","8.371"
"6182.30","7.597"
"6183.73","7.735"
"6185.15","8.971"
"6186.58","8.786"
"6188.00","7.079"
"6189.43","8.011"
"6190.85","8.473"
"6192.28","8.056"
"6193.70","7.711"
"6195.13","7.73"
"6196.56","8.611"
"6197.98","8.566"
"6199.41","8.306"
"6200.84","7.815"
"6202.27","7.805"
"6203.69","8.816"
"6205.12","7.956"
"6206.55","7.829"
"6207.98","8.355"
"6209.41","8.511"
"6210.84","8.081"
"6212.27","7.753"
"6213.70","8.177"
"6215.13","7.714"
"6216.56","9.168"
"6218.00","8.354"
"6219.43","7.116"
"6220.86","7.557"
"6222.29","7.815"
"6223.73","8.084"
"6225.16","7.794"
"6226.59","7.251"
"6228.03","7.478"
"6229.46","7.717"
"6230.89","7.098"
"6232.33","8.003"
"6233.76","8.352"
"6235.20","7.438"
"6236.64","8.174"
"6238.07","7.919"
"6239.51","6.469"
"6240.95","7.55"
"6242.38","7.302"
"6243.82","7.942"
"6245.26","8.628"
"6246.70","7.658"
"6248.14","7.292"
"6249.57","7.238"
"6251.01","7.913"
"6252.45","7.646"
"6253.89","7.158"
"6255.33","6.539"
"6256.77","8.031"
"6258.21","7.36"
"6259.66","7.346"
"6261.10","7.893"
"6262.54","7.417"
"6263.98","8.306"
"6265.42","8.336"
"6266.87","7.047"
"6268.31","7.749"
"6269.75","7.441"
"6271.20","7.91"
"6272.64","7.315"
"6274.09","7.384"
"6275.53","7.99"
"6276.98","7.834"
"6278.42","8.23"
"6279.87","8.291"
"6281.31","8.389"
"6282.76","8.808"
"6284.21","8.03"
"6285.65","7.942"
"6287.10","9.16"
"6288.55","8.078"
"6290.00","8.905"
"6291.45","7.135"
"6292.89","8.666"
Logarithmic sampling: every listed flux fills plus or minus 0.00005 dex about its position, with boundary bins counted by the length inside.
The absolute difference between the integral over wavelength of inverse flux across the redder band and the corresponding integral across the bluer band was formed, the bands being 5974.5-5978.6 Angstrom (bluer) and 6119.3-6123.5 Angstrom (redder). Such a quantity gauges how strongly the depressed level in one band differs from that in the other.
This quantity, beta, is 0.073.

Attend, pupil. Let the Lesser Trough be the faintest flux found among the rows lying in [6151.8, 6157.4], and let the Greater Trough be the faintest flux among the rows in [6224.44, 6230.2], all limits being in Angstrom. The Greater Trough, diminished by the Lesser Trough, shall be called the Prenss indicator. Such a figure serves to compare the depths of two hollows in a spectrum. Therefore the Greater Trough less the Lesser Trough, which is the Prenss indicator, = -0.9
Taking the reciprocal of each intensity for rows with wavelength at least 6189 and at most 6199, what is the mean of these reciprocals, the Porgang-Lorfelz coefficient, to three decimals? 0.123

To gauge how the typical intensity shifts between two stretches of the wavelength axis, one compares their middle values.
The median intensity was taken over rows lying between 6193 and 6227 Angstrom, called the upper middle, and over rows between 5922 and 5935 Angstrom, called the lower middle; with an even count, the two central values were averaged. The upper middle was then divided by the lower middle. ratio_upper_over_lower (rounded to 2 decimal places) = 0.93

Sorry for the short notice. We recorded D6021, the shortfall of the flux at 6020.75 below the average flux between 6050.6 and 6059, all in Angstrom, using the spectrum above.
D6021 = 0.50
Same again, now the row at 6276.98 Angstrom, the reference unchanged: 0.63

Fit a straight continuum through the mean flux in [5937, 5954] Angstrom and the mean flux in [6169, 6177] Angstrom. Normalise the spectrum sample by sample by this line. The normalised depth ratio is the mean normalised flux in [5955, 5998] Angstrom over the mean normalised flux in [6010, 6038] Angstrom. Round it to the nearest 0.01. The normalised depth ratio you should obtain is 1.03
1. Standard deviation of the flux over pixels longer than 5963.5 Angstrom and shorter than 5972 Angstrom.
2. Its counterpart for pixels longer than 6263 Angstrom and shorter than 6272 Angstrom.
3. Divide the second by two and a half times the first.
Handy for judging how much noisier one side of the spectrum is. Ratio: 0.27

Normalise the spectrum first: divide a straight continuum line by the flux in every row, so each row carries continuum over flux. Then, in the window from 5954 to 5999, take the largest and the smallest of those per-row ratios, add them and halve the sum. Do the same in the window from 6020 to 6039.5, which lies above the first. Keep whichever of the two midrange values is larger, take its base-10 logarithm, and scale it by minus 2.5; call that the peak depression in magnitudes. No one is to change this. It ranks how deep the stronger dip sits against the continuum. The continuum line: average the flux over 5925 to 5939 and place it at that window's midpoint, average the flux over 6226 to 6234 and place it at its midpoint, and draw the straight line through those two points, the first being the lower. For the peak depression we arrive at 0.01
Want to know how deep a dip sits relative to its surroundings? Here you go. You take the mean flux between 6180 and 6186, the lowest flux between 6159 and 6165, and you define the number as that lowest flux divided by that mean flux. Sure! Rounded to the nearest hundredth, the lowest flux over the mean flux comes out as 0.92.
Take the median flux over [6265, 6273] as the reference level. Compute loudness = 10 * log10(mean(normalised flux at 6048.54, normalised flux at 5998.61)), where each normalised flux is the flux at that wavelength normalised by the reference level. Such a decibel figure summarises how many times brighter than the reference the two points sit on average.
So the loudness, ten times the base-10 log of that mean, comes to 0.26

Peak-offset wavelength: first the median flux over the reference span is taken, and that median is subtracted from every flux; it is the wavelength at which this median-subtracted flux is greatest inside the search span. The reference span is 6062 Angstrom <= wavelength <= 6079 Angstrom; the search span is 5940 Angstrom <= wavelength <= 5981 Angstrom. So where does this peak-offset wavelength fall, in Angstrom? 5968.30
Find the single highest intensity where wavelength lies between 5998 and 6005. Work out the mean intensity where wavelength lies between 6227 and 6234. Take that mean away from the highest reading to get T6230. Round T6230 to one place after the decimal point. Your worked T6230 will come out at 1.5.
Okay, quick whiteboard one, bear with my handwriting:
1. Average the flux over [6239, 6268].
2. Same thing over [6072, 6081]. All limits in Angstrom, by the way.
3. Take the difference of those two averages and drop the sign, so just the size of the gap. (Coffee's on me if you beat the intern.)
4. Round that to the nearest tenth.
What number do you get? 1.0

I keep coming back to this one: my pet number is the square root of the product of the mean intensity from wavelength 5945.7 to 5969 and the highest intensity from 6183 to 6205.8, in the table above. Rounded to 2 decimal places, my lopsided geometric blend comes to 8.77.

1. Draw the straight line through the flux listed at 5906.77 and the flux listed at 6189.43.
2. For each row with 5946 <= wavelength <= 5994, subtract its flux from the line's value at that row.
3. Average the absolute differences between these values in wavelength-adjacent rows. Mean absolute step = 0.60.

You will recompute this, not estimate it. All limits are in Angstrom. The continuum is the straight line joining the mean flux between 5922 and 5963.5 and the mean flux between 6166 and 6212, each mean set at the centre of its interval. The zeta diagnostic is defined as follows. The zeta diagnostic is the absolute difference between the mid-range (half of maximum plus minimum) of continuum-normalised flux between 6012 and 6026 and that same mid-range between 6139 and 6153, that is 0.02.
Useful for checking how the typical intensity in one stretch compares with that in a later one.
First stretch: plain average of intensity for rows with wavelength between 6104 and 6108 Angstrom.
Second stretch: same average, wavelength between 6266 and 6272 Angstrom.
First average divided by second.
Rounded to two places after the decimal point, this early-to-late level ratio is 1.06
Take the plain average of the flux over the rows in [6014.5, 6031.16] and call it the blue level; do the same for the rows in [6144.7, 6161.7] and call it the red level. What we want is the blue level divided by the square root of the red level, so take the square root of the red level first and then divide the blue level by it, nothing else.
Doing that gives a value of 2.80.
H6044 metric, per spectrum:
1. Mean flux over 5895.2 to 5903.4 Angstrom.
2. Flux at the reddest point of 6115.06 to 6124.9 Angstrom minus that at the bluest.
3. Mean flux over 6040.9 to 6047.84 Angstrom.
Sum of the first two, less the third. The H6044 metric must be -1.2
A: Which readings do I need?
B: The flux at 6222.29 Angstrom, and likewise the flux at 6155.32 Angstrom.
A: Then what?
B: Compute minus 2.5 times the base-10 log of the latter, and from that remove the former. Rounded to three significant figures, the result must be -10.2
